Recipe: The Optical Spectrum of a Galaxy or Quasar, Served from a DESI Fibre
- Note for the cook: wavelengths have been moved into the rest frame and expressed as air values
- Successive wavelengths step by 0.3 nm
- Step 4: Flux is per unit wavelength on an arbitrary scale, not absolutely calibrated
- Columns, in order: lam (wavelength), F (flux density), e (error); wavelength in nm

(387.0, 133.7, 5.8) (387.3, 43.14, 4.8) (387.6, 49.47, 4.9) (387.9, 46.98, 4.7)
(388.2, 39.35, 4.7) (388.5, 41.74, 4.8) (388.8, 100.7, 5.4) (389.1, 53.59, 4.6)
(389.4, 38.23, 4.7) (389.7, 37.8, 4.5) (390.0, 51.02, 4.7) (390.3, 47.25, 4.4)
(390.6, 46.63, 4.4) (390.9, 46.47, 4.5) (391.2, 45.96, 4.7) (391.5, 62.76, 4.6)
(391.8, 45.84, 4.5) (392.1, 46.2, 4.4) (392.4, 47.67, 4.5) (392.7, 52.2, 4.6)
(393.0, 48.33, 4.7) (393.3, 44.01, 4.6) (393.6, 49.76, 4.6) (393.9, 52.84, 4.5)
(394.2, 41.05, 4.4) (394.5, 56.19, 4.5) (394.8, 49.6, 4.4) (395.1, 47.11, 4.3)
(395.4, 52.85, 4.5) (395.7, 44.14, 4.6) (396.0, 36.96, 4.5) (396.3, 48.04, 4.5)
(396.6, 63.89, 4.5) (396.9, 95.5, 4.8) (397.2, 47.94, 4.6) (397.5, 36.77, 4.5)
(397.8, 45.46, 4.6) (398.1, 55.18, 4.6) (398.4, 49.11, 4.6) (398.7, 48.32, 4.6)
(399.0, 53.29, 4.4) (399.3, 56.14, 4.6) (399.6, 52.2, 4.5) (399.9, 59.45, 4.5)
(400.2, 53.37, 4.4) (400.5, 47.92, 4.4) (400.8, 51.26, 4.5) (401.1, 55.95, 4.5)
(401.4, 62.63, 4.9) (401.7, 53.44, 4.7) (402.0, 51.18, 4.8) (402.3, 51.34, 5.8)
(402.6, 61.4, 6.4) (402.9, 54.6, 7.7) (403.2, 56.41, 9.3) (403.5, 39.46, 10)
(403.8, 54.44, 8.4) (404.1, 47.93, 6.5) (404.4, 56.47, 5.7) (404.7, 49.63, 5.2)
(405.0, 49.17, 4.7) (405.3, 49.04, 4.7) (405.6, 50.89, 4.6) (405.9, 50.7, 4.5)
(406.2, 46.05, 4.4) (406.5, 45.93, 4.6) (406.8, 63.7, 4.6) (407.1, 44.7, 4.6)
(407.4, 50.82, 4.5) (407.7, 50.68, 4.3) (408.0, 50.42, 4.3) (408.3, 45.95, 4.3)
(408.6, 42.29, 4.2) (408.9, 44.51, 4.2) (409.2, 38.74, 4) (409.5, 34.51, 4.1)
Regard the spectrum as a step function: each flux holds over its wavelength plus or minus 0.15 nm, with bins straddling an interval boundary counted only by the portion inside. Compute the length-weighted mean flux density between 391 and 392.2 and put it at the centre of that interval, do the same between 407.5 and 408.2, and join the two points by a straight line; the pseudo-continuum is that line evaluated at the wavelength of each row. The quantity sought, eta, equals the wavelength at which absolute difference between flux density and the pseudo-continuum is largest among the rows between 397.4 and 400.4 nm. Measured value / 397.5 nm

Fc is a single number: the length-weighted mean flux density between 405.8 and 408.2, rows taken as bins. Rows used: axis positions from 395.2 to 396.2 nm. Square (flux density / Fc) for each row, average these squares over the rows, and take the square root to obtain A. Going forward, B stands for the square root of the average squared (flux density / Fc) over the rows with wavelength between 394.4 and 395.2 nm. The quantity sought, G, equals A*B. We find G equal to 0.91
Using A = 0.90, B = 1.02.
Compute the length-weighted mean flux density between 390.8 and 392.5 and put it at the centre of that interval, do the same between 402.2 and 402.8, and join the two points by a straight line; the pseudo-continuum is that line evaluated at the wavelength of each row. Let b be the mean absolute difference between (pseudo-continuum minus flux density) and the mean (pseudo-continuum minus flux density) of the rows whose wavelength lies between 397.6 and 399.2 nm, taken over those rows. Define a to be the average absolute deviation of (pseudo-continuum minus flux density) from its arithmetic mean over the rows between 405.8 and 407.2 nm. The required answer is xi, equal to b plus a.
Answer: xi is 9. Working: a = 5.7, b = 3.1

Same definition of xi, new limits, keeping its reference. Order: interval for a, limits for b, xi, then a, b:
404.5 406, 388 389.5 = 19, 0.5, 18.4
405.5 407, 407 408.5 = 7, 4.7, 2.6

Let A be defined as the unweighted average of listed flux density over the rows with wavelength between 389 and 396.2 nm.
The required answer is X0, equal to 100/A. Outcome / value 2.10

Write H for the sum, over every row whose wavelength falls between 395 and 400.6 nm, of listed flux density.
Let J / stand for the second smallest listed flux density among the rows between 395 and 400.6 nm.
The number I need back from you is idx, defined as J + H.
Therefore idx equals 1031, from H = 994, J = 36.96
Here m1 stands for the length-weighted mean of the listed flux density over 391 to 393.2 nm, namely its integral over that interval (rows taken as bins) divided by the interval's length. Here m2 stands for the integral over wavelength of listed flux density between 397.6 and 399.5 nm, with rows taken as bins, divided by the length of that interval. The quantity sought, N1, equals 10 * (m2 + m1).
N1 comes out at 1005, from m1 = 50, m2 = 50.9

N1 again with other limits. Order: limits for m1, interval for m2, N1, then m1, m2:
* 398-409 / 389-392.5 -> 989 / 52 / 47.4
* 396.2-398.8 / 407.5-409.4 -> 1000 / 55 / 45.3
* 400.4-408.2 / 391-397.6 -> 1025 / 52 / 50.8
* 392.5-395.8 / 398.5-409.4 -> 1000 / 49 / 51.0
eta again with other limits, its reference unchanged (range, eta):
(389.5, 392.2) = 391.5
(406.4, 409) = 406.8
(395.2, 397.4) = 396.9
